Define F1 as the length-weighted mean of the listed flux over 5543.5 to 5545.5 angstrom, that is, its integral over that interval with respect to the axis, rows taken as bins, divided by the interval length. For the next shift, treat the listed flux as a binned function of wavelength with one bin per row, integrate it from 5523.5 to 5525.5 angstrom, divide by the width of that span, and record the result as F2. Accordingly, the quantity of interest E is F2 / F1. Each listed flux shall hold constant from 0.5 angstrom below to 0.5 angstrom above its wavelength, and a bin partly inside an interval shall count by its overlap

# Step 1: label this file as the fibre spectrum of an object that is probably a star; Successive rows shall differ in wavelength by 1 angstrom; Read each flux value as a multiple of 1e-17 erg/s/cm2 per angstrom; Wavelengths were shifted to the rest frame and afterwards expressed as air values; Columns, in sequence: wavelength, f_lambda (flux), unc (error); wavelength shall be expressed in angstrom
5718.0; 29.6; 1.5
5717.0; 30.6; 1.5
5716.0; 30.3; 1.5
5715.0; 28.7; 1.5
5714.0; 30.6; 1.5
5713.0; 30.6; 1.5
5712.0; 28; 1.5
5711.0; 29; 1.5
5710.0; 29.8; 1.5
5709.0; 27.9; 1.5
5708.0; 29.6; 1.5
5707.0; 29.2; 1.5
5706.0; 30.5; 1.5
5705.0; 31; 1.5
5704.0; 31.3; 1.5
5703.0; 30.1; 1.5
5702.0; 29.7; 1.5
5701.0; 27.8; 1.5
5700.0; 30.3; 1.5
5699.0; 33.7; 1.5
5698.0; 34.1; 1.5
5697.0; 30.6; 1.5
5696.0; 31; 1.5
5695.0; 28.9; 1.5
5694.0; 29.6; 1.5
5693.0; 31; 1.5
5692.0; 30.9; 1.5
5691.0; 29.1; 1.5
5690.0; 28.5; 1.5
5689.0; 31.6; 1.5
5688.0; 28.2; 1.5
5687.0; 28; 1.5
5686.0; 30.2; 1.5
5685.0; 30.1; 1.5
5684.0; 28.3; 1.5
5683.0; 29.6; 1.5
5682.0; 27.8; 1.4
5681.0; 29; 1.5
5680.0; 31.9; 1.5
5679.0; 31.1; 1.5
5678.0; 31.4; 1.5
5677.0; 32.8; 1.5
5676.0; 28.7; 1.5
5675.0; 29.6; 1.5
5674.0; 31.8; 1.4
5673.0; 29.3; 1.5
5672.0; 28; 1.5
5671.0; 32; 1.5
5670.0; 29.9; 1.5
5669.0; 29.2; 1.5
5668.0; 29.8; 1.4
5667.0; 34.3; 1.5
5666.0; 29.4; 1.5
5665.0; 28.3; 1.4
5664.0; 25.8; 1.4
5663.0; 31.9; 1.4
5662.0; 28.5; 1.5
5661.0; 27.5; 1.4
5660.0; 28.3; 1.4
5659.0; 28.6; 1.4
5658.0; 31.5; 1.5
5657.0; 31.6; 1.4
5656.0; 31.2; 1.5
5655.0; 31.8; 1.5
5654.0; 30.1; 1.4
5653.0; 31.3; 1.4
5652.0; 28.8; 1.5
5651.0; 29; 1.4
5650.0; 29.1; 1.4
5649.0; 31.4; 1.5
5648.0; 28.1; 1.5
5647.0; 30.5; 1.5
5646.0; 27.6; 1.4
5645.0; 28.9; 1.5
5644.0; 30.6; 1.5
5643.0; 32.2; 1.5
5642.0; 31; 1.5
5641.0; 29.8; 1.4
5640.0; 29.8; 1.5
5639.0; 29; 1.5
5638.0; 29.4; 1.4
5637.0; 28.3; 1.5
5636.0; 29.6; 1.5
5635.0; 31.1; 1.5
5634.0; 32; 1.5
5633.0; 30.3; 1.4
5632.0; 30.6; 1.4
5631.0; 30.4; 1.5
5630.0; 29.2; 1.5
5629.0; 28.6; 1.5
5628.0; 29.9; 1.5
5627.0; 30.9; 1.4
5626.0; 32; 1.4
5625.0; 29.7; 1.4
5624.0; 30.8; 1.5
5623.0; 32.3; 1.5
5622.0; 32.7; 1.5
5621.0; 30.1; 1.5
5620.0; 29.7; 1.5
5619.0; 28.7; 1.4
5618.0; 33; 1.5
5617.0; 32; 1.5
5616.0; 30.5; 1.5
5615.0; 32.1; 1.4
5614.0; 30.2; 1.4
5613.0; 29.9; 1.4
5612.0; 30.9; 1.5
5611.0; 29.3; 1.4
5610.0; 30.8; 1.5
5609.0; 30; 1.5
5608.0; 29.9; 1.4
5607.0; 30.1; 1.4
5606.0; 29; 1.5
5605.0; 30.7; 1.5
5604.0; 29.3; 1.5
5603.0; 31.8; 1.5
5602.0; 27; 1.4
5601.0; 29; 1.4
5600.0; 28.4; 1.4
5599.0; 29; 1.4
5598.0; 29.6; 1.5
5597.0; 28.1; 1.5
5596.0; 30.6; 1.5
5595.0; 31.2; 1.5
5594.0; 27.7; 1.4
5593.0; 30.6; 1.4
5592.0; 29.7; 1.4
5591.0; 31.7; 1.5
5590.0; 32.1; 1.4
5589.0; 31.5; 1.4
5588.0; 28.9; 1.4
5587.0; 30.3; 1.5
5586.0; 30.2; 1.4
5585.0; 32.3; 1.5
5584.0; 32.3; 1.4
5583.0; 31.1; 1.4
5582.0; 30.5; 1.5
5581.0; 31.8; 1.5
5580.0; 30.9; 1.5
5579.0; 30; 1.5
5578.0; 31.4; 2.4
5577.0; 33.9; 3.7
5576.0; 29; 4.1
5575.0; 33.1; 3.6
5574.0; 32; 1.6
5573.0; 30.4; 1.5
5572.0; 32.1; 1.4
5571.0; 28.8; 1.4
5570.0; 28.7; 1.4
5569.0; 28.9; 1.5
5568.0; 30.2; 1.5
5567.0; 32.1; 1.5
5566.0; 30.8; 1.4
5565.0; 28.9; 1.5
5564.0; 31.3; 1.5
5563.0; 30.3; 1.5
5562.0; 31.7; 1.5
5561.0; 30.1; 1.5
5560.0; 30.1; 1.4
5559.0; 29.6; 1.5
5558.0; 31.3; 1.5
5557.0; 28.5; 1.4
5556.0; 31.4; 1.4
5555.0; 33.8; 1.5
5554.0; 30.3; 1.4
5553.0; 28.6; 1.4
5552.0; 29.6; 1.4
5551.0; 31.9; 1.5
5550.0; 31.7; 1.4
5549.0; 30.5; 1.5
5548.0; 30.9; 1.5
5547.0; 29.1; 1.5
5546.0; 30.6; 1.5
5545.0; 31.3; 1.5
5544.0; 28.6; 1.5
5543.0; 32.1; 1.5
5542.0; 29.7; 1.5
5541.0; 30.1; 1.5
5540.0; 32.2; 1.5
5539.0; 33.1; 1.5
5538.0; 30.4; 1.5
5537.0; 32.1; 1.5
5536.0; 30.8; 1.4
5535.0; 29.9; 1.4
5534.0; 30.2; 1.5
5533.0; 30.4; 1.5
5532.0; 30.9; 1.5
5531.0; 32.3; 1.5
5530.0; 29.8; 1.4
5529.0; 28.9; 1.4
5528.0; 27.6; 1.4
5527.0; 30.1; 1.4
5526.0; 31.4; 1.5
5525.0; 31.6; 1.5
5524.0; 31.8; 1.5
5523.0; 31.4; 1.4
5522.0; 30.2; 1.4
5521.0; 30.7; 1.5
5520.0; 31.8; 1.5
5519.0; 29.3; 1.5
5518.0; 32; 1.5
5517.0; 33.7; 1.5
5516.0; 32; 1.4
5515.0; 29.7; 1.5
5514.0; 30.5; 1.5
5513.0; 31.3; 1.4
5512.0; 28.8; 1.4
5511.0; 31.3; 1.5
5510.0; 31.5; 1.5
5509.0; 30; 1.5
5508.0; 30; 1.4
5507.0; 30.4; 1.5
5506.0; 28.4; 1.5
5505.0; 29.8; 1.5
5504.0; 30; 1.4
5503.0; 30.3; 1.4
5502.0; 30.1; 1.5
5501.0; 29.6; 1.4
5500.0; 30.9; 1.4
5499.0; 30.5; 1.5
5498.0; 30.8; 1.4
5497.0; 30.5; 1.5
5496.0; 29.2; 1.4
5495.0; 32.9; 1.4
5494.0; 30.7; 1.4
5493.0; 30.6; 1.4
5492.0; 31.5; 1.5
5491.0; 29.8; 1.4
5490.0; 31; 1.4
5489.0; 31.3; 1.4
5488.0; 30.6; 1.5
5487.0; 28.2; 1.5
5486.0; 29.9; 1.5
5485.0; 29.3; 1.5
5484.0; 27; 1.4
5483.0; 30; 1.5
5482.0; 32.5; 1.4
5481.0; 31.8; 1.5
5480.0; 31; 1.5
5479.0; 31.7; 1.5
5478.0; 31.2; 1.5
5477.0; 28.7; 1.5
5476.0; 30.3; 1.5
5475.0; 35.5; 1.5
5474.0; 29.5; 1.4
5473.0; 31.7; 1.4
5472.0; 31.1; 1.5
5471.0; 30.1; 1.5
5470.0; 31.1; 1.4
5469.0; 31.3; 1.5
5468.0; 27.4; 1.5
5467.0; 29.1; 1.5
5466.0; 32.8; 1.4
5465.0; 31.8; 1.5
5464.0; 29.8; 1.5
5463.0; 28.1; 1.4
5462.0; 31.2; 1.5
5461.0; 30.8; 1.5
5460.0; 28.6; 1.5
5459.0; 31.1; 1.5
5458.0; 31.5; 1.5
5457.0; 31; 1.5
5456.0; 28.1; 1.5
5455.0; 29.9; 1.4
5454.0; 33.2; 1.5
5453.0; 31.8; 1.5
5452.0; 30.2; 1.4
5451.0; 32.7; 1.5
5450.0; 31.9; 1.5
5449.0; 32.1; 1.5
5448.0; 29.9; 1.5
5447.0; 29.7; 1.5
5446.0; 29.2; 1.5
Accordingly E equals 1.058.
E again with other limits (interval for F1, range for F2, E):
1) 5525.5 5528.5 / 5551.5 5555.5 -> 1.029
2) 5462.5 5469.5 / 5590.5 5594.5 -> 0.996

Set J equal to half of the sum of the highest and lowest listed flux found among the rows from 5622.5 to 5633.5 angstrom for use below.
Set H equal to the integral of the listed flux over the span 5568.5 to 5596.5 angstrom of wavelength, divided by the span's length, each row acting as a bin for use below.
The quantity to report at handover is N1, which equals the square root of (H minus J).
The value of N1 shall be 0.57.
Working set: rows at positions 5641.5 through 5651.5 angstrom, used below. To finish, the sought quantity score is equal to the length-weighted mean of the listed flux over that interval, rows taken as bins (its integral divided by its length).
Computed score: 29.8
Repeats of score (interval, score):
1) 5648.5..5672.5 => 29.9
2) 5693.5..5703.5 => 30.6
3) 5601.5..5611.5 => 29.8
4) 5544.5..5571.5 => 30.4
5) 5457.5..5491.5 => 30.5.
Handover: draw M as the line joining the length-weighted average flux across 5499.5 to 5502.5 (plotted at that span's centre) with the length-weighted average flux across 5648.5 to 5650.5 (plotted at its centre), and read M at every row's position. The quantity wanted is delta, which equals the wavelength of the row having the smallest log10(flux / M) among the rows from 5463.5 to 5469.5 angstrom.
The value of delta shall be 5468.0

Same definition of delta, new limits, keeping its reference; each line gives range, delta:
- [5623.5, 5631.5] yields 5629.0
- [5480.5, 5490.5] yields 5484.0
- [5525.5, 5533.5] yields 5528.0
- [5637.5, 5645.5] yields 5645.0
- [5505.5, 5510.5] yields 5506.0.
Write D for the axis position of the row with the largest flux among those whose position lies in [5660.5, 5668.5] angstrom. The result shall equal 5667.0 angstrom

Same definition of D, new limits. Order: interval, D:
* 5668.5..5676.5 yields 5671.0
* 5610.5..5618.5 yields 5618.0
